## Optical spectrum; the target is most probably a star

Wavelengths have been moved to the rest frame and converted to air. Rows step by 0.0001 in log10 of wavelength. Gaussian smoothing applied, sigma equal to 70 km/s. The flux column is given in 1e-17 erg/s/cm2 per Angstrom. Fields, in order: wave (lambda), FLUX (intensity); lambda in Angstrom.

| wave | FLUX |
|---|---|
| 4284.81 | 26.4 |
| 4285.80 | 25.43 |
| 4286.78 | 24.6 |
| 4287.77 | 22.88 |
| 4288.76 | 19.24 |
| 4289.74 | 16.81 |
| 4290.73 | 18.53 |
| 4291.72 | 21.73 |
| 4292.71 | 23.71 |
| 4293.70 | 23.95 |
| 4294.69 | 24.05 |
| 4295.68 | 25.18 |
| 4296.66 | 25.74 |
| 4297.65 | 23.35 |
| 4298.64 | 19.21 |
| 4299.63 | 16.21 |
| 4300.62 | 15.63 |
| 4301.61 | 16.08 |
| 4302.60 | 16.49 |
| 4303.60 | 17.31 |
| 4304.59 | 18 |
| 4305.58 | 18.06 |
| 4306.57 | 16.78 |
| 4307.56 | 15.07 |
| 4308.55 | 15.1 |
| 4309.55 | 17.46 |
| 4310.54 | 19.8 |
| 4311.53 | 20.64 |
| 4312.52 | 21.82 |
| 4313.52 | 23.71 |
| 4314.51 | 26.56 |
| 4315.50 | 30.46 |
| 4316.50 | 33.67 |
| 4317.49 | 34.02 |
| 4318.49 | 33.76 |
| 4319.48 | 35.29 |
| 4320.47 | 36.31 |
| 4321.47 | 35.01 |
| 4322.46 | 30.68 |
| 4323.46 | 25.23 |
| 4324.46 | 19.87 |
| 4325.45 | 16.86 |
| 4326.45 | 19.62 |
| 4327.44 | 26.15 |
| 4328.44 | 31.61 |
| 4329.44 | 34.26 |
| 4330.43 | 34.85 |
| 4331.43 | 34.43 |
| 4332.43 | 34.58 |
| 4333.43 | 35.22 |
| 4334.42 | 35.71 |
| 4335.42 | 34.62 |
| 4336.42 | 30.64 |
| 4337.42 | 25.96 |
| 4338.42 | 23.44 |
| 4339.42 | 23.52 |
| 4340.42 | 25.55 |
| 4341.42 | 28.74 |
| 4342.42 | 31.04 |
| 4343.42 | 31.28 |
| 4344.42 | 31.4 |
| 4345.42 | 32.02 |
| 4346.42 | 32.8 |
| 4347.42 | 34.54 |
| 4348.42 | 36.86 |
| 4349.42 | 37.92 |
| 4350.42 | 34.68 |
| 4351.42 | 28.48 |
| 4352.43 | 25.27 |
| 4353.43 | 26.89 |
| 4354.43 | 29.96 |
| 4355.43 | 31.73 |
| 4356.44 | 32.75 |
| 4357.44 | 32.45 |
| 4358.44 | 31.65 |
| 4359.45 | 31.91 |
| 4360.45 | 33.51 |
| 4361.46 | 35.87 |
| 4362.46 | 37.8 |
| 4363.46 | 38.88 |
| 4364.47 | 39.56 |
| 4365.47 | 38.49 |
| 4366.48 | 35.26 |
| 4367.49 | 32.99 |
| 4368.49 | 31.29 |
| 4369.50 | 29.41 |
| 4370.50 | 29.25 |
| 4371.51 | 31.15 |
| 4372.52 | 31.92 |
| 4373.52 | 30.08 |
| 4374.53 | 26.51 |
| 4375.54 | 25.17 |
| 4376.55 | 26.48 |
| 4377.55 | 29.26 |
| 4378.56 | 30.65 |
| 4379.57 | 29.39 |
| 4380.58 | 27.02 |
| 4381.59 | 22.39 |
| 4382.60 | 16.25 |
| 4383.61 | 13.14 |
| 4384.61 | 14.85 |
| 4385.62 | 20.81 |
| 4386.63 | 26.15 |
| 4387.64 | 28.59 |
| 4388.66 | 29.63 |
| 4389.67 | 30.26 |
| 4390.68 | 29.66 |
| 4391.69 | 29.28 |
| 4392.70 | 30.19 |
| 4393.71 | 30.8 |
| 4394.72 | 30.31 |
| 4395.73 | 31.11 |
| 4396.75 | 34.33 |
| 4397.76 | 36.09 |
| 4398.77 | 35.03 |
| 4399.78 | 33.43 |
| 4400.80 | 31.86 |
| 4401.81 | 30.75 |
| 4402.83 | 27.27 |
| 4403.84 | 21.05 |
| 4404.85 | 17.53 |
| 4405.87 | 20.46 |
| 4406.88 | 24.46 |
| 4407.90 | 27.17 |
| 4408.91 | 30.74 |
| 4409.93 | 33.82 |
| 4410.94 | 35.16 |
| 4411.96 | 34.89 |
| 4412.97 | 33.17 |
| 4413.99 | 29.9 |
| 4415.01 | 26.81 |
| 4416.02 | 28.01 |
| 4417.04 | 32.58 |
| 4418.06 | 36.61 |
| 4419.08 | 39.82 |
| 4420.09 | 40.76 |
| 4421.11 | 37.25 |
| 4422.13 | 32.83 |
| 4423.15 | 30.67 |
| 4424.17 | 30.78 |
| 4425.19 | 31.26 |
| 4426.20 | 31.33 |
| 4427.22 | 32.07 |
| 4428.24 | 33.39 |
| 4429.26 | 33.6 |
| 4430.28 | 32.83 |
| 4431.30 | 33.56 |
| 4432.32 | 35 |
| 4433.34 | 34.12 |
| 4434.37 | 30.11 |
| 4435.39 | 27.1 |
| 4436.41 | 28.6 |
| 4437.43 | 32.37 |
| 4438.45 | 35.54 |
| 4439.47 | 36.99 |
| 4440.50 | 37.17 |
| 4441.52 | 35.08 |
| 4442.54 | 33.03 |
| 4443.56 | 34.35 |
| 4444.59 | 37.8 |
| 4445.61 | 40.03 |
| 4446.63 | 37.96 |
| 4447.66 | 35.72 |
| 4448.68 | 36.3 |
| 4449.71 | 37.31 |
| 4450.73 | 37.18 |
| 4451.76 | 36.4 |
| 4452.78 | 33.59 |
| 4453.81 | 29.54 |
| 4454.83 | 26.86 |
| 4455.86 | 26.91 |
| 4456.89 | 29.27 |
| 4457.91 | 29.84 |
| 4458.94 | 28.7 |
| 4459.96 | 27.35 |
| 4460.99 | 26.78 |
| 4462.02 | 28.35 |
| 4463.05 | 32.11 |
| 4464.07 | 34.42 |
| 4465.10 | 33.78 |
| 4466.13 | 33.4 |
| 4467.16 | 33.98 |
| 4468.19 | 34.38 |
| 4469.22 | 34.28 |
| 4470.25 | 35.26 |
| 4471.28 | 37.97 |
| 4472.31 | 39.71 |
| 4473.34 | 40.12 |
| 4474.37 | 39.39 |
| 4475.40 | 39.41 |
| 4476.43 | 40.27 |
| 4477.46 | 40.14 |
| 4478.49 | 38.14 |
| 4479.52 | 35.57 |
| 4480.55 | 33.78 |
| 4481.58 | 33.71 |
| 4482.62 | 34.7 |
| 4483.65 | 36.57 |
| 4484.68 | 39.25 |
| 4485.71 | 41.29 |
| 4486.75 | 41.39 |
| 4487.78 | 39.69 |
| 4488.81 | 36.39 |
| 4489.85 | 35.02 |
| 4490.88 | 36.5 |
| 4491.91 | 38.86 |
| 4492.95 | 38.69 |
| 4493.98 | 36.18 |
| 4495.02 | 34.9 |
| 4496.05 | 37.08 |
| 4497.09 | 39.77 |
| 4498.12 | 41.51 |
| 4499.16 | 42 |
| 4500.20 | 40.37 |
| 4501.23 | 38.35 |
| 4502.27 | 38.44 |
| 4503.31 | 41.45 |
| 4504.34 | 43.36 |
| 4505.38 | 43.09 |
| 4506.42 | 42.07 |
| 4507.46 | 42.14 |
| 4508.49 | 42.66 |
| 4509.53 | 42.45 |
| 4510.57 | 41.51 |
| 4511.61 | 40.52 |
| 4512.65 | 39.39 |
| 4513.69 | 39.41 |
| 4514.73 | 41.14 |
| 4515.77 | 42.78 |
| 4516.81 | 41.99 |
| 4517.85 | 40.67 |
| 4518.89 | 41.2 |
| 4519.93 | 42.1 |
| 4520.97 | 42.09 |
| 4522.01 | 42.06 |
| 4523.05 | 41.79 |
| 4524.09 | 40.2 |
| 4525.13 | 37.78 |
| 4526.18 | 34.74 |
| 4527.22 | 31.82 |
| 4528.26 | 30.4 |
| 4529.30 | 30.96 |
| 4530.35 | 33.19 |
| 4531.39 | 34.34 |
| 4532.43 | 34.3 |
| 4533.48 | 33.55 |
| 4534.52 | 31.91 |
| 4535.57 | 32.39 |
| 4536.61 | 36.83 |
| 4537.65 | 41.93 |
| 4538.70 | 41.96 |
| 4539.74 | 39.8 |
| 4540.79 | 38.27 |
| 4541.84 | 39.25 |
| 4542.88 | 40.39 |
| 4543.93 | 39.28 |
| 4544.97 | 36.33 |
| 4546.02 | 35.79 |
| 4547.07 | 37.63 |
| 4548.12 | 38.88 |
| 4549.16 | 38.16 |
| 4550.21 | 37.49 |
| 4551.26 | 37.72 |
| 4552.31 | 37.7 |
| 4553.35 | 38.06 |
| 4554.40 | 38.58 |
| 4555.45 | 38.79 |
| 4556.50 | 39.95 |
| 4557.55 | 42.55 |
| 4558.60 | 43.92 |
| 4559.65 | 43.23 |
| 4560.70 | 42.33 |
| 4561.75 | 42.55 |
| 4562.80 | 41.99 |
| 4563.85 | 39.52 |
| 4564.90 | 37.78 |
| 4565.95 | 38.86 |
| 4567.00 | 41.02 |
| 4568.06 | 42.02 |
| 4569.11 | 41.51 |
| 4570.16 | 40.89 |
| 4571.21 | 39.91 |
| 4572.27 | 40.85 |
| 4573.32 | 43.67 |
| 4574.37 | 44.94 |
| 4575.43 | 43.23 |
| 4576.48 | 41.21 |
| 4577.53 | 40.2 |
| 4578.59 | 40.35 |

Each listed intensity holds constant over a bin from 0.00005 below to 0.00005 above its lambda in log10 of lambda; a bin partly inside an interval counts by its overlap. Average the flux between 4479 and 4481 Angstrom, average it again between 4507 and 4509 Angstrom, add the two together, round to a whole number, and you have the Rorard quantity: 77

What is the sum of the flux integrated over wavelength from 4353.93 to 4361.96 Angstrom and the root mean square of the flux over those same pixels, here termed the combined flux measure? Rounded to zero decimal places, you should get 293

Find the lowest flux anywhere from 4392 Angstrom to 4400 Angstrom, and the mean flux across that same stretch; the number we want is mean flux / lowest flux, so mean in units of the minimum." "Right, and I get 1.08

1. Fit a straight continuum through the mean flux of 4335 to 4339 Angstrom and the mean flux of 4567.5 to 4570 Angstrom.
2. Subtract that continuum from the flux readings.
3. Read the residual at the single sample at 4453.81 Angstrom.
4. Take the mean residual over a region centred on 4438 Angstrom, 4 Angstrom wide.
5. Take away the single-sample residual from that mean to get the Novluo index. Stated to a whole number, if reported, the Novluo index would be 5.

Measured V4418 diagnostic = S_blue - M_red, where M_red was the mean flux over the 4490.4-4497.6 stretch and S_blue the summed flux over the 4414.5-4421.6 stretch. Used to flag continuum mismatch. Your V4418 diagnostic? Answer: 204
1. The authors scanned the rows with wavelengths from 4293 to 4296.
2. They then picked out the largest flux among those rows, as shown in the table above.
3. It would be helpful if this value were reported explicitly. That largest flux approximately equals 25.18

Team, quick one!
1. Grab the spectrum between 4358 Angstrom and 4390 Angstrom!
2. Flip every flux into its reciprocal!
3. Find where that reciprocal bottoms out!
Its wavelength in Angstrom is 4364.47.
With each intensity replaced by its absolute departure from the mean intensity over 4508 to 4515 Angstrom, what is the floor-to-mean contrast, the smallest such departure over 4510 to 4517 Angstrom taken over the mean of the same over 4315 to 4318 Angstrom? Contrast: 0.02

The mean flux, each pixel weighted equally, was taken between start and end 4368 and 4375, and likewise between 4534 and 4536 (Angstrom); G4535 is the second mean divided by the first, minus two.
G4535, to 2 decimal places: -0.93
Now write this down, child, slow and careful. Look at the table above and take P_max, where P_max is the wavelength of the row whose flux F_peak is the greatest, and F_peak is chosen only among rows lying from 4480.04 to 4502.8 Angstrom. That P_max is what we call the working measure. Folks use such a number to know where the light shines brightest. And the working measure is 4499.16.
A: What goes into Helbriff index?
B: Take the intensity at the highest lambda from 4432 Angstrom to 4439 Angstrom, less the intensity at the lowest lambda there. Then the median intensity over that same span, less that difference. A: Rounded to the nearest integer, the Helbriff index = 32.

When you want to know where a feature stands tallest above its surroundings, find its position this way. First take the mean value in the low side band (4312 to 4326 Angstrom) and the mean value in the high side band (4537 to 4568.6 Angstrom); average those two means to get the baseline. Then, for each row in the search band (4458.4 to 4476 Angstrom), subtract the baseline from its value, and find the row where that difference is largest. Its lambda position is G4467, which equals 4473.34 Angstrom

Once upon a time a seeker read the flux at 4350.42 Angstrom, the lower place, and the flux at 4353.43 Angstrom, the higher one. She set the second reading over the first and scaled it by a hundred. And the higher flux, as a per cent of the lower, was 78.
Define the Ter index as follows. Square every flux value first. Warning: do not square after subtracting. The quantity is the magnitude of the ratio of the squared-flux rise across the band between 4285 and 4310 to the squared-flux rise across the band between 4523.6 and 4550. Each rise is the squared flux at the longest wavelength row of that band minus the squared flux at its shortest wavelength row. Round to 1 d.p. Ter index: 2.1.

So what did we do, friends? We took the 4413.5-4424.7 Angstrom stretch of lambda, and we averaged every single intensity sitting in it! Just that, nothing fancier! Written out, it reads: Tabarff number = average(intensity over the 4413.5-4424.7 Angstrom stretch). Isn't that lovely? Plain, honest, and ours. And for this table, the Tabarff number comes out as 33.3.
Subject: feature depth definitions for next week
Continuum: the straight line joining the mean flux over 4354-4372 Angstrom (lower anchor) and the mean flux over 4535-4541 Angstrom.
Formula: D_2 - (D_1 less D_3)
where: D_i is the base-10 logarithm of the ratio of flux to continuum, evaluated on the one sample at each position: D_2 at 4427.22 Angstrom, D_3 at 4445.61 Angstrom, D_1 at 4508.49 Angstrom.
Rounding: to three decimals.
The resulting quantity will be -0.049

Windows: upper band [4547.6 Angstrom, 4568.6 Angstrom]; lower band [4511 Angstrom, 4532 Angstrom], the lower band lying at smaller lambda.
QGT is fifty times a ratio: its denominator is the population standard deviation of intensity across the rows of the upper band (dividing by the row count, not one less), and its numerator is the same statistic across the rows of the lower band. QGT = 97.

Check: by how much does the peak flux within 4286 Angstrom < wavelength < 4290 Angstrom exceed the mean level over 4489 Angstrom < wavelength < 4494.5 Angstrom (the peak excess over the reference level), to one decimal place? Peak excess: -12.4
